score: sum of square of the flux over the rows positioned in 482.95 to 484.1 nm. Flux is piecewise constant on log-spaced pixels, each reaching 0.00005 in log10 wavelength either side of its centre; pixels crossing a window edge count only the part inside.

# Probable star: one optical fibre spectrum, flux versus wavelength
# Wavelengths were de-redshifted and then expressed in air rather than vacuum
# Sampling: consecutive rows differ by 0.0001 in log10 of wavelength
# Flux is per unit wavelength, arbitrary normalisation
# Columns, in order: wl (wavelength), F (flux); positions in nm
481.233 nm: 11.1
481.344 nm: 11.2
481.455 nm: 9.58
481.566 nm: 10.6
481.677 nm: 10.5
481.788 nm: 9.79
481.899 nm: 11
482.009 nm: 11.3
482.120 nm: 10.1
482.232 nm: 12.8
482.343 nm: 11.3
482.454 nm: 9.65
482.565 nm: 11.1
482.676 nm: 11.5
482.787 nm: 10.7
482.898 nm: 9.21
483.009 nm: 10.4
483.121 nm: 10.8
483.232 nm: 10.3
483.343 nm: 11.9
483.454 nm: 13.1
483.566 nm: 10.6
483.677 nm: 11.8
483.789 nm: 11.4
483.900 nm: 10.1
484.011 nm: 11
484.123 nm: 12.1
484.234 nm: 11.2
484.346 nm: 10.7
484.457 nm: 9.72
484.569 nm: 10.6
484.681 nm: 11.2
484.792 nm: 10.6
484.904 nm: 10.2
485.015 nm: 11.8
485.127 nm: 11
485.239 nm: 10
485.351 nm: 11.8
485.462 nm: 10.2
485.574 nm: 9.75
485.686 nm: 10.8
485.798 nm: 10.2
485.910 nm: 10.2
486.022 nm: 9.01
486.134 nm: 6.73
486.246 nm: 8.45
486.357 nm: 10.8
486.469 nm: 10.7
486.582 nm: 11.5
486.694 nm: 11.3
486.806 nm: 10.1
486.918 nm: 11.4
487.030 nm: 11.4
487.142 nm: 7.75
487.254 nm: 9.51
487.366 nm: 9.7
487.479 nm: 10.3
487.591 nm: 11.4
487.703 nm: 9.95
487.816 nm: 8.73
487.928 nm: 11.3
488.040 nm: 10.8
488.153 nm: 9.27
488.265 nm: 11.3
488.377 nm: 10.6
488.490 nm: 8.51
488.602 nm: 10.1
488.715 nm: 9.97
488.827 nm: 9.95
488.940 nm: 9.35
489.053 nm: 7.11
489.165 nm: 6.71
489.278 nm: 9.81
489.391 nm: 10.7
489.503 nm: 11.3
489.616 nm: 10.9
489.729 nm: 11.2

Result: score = 1249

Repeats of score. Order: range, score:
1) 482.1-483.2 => 1166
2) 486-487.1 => 1051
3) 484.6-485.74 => 1157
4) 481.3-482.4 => 1178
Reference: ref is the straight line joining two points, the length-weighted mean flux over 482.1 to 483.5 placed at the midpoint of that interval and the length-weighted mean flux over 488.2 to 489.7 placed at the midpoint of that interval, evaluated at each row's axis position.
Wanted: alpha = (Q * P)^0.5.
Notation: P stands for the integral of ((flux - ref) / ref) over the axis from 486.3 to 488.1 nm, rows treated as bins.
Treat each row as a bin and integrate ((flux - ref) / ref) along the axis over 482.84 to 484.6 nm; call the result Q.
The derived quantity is 0.034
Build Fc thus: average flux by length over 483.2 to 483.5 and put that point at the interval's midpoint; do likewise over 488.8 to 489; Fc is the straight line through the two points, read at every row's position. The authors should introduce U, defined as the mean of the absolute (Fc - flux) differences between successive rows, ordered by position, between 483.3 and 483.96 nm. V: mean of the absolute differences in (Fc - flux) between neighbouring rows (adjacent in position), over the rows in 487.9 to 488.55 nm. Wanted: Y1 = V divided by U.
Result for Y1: 1.02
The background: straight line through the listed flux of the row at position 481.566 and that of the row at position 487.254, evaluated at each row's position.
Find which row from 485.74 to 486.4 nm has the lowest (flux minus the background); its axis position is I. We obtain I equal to 486.134 nm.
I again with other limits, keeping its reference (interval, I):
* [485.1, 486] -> 485.574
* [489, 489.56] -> 489.165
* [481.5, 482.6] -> 482.454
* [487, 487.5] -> 487.142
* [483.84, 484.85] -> 484.457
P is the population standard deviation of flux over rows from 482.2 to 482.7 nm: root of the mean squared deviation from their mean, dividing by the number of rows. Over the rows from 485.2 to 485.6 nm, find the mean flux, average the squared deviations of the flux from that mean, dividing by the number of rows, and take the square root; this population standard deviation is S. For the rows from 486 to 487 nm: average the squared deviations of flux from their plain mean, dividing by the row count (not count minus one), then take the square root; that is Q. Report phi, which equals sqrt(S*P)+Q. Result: 2.43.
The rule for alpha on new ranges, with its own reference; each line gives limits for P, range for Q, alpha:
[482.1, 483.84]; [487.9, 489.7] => 0.015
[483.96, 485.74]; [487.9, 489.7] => 0.023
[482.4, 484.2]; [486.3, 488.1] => 0.029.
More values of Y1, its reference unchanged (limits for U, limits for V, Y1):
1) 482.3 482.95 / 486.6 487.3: 1.39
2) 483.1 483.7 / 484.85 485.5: 0.96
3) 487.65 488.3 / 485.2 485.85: 0.70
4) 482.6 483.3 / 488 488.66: 1.82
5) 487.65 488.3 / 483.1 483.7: 0.90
